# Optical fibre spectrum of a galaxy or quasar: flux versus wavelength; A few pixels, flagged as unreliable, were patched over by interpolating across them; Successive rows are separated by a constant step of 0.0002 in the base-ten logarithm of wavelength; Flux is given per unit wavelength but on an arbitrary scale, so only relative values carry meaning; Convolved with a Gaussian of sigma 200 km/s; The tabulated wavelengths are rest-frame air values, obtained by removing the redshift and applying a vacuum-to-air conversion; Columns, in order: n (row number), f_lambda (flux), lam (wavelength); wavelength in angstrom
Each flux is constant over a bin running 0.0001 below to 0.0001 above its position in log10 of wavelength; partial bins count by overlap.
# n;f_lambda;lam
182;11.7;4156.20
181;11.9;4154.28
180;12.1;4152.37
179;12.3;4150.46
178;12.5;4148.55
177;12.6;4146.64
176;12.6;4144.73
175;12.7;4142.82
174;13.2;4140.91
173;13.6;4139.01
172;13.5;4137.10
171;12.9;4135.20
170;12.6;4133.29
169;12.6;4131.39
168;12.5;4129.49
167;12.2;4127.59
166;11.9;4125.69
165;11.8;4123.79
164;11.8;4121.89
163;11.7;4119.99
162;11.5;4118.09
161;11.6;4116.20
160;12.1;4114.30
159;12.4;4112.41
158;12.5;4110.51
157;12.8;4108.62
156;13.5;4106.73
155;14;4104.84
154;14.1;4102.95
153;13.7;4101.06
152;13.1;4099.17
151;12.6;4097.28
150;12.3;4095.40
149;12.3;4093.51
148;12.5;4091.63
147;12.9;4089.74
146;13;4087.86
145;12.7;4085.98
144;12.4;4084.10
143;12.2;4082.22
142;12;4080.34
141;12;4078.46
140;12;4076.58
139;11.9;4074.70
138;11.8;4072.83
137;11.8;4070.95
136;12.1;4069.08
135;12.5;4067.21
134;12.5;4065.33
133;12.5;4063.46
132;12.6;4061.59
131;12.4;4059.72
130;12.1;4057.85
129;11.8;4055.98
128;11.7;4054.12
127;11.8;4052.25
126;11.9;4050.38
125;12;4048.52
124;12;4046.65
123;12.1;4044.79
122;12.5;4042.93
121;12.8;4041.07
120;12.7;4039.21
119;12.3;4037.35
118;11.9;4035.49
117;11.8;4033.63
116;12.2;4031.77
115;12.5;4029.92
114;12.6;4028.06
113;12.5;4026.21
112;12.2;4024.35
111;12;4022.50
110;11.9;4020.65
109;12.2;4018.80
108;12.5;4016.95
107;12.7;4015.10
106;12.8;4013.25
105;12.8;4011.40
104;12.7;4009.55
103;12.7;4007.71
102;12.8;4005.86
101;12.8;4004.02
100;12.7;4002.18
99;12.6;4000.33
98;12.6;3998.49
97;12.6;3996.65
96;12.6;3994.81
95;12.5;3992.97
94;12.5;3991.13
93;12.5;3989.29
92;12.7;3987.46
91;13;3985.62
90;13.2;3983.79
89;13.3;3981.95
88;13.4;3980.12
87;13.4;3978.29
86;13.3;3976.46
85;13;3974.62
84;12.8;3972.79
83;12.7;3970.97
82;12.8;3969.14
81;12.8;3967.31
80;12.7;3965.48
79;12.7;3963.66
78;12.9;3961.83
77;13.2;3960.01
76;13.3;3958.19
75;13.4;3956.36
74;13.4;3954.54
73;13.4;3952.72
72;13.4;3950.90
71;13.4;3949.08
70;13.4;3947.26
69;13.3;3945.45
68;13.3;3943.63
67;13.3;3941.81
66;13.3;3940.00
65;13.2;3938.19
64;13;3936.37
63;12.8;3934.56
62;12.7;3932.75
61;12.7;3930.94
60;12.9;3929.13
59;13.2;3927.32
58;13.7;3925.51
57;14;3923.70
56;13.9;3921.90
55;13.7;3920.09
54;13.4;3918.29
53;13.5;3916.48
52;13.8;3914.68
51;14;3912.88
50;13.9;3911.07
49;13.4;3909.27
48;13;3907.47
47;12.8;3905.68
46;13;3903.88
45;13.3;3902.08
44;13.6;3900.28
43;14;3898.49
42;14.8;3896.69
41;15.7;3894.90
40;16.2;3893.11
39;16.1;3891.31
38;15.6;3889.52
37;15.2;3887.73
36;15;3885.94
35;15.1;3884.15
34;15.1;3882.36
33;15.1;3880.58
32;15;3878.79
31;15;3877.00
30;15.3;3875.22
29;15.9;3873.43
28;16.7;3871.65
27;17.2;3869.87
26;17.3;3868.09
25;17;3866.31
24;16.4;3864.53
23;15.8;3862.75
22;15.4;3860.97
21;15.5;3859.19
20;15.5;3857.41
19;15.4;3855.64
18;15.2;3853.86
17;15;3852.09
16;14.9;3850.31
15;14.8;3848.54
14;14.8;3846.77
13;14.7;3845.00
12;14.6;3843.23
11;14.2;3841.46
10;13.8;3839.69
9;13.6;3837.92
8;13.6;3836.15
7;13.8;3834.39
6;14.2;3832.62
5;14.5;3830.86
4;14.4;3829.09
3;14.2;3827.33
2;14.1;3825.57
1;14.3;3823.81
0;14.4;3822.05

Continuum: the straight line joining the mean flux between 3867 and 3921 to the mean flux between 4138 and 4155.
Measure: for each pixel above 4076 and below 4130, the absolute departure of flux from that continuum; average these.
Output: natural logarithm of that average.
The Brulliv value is -0.3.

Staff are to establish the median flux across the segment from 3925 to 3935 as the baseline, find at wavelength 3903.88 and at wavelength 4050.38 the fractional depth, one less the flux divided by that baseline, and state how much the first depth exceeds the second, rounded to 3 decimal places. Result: -0.086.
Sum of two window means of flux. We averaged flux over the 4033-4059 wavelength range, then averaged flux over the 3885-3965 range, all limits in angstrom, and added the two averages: 25.8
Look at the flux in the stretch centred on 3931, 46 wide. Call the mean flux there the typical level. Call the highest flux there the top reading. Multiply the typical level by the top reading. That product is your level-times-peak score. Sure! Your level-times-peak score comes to 187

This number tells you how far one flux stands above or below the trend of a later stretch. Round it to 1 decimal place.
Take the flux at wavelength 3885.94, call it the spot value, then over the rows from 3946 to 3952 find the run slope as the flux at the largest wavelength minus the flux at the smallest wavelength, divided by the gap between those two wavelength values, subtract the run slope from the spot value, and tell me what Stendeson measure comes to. 15.0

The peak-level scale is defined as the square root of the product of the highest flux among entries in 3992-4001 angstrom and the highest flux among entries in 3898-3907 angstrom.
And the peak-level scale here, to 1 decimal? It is 13.3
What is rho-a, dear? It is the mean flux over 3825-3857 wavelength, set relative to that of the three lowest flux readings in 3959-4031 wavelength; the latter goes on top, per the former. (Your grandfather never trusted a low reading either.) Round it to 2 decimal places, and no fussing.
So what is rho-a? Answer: 0.83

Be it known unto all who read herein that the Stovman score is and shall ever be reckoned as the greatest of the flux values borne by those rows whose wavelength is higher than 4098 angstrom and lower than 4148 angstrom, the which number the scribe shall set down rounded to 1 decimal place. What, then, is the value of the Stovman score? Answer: 14.1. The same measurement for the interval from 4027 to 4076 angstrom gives 12.8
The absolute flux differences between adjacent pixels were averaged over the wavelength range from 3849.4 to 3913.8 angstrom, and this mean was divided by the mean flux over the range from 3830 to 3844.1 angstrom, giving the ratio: 0.022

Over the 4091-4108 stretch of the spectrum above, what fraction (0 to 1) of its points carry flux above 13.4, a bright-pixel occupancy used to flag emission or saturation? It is 0.4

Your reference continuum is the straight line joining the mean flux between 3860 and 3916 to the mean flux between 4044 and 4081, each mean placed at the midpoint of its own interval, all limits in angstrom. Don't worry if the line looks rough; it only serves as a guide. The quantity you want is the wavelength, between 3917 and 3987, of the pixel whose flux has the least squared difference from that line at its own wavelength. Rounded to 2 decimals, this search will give 3980.12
